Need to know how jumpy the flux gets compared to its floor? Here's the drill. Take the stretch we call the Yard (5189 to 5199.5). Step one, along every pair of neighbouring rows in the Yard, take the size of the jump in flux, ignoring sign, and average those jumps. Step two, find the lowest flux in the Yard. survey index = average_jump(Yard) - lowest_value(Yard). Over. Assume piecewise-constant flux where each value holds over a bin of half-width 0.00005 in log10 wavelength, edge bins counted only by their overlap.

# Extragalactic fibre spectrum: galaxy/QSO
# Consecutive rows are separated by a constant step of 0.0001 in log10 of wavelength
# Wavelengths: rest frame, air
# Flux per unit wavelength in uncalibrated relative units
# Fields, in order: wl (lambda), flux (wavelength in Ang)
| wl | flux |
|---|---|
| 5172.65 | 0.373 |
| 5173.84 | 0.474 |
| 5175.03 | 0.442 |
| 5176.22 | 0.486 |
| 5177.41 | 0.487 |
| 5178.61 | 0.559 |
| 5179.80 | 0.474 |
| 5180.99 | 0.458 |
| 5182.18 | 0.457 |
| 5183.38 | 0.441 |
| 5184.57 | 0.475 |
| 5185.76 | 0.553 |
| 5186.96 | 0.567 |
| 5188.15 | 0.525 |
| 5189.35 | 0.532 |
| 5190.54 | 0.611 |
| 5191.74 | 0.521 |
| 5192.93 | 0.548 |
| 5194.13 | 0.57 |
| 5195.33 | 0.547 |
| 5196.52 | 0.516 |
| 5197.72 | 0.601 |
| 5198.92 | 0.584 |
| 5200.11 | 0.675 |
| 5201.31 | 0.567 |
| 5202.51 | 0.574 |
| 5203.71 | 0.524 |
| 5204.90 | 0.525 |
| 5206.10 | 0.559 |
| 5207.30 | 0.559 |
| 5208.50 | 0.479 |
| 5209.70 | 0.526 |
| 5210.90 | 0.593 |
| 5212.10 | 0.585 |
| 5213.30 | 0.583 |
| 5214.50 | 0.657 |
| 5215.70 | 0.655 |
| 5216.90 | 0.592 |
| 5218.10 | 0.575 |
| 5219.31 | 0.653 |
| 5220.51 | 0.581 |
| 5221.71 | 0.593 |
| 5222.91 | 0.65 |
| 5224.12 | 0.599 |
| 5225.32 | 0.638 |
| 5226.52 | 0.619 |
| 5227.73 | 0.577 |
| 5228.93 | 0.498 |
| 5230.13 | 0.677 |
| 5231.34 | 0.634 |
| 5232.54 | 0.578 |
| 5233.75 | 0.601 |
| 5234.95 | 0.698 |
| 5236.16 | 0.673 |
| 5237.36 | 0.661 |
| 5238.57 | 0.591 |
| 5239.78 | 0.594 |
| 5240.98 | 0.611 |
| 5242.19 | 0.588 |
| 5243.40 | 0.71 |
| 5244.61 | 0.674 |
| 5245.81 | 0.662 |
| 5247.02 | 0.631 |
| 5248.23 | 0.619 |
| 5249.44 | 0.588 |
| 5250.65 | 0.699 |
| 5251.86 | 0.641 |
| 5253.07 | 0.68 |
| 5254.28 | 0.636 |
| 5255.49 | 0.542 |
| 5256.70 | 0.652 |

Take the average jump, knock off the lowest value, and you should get -0.47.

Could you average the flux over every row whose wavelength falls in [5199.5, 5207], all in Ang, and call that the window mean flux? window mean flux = 0.571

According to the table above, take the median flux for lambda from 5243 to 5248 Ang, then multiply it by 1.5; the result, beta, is 1.00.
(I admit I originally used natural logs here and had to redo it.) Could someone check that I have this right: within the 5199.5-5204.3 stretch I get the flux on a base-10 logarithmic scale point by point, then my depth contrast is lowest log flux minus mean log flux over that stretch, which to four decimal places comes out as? -0.0460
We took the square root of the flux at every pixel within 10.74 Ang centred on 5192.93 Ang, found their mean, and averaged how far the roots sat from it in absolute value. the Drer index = 0.019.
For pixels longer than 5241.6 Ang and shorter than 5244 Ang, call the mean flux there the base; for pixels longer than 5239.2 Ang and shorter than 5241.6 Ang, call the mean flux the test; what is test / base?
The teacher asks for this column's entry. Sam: 0.93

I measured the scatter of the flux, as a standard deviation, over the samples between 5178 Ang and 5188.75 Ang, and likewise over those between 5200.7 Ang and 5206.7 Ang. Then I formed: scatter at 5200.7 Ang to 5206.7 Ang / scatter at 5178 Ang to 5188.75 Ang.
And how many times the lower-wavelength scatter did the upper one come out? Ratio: 0.5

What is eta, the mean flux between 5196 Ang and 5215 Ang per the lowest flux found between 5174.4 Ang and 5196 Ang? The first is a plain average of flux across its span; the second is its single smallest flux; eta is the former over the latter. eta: 1.29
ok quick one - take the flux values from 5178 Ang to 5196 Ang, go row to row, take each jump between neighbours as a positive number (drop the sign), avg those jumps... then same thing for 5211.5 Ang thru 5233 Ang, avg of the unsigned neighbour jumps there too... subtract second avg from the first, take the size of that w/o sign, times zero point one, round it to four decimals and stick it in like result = 0.0014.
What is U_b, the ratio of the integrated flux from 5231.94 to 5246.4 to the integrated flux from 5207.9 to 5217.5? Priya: 1.6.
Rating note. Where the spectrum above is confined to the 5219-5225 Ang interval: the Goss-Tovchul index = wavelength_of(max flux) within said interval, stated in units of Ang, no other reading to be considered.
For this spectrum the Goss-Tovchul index 5219.31 Ang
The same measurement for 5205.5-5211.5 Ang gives 5210.90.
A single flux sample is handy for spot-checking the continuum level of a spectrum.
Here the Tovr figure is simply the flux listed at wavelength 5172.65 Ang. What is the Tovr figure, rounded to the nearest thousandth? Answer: 0.373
